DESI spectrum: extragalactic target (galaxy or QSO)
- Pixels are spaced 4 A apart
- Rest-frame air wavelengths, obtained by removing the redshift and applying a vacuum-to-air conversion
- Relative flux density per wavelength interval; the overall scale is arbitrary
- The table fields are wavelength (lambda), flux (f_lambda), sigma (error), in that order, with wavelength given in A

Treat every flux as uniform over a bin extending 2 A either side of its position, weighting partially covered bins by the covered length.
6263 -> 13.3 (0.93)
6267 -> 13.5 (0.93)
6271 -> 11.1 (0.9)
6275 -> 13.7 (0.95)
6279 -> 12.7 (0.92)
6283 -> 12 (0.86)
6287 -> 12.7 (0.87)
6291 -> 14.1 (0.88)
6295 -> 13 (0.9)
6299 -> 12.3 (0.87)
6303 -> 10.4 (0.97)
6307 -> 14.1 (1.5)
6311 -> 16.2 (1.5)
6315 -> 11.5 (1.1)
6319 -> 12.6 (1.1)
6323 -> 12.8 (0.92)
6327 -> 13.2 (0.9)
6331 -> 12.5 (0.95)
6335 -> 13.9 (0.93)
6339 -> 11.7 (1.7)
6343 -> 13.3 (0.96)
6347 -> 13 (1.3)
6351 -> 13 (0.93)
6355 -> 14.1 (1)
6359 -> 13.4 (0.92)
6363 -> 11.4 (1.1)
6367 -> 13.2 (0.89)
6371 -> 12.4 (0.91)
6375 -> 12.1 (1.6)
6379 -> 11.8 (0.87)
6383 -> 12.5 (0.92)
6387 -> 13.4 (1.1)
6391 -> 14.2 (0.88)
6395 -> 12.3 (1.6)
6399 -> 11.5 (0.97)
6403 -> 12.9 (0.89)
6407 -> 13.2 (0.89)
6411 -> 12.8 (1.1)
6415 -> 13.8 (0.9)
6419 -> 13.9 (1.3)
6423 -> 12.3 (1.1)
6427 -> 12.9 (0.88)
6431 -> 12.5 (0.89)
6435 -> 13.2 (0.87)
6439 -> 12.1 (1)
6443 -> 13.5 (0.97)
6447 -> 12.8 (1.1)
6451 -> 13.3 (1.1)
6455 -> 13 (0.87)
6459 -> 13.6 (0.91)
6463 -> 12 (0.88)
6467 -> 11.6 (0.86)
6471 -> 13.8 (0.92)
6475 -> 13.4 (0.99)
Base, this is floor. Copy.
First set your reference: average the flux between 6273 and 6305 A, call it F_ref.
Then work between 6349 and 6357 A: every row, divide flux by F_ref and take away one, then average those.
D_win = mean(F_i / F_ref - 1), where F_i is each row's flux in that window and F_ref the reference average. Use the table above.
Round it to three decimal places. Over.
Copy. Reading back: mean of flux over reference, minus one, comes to 0.074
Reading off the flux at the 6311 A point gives 16.2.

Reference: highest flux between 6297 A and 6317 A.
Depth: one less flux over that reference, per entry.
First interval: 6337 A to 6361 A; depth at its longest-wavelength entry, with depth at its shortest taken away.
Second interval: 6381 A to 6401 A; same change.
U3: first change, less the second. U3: -0.17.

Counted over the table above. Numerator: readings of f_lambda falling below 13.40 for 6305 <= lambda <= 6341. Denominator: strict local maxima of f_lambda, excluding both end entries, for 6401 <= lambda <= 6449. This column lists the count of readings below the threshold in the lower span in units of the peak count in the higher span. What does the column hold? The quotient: 1.20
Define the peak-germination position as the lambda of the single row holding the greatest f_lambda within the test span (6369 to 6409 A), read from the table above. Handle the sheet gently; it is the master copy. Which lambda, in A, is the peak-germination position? 6391 A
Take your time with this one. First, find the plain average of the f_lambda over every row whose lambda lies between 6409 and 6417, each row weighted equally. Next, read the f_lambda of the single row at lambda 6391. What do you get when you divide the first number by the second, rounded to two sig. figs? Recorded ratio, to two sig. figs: 0.94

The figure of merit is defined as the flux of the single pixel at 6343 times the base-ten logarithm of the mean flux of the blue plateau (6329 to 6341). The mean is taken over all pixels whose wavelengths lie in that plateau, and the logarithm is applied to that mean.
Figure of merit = 14.7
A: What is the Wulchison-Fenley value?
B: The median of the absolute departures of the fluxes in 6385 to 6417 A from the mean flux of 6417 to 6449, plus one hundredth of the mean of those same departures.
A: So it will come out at 0.56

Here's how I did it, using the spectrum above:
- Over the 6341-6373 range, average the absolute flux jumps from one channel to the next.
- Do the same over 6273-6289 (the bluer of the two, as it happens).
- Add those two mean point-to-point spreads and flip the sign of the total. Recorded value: -1.76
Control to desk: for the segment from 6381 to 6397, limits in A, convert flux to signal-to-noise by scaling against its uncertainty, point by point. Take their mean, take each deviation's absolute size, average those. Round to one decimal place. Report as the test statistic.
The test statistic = 2.5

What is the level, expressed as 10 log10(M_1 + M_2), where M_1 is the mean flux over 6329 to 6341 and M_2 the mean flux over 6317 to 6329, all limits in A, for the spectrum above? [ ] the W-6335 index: 14.1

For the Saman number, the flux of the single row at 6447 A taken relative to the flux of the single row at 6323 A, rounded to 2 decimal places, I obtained 1.00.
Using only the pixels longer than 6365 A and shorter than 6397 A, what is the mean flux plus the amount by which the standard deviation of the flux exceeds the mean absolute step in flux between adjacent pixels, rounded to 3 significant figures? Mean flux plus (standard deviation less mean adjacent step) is 12.7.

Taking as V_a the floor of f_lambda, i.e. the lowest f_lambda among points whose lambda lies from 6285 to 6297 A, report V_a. 12.7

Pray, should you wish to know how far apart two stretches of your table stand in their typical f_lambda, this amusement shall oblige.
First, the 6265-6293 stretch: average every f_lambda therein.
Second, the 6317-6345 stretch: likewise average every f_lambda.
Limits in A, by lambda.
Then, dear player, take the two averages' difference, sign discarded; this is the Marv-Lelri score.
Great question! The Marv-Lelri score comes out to 0.03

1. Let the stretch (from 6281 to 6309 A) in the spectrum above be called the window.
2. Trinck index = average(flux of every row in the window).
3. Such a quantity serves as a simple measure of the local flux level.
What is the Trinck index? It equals 12.7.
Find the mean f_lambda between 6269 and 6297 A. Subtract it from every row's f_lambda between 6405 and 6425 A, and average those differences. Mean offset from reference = 0.44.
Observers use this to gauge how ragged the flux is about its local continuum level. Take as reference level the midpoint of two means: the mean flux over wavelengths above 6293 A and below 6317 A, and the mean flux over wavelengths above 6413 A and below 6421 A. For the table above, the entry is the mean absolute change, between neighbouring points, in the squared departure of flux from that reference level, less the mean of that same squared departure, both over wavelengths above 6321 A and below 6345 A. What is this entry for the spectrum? 0.7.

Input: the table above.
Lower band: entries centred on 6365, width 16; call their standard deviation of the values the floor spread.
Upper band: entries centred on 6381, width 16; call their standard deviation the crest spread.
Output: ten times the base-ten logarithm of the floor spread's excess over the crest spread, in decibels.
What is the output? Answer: -7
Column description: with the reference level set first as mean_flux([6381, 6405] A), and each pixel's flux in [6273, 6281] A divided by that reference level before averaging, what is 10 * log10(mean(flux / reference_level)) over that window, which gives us 0.13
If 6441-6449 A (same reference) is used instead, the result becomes 0.12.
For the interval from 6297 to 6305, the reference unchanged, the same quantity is -0.52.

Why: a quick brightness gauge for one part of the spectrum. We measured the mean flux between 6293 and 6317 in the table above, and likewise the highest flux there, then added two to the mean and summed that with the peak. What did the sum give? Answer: 31.1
